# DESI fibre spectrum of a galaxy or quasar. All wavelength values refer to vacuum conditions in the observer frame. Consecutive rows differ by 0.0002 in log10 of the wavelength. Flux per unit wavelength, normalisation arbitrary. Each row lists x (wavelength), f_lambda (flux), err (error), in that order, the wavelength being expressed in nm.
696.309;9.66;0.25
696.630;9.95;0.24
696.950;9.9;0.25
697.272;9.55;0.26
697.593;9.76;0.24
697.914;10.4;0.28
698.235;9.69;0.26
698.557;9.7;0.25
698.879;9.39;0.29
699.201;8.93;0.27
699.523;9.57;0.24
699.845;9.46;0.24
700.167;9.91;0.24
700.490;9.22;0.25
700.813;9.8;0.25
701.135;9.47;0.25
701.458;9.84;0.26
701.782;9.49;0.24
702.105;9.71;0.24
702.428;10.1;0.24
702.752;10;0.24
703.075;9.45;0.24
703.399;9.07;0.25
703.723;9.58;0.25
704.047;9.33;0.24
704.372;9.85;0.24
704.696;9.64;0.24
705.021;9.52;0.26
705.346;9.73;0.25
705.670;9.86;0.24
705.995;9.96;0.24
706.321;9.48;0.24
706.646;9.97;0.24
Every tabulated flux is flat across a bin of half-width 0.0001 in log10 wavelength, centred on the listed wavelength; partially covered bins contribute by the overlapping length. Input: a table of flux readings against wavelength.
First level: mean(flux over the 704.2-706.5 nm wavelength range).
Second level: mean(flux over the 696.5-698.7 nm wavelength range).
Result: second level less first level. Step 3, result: 0.13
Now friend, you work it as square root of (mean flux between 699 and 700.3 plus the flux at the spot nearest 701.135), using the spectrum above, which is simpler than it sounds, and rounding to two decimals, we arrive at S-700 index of 4.35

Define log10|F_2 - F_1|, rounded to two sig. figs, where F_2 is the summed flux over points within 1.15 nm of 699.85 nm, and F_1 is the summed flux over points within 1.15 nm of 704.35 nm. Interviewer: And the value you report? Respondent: -0.36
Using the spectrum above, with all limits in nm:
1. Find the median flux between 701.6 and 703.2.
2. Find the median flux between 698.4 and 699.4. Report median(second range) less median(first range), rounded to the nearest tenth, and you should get -0.3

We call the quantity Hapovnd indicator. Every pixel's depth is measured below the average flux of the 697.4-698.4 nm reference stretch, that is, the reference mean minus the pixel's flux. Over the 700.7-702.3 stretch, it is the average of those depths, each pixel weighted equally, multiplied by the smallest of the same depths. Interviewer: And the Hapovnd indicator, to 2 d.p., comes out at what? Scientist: 0.03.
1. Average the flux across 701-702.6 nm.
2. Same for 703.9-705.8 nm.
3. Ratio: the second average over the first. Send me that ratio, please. 0.99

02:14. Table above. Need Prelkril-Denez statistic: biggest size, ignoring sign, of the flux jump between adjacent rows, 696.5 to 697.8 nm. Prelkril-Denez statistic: 0.35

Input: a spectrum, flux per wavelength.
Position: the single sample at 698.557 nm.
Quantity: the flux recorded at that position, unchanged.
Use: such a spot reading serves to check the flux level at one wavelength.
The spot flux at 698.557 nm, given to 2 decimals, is 9.70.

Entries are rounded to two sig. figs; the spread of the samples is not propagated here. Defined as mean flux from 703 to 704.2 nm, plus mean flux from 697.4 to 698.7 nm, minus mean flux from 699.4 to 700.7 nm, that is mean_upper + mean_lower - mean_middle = 9.7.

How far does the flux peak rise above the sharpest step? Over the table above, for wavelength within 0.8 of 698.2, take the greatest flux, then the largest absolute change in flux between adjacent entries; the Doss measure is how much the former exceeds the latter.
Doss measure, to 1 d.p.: 9.7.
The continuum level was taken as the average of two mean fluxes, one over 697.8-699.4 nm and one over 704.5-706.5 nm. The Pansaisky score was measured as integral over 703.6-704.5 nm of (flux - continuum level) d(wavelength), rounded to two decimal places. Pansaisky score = -0.07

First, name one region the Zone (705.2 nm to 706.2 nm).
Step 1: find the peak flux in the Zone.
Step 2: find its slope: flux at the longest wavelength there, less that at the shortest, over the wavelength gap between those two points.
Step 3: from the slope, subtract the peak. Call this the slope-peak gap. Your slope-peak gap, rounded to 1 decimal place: -9.6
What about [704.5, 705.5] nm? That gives -9.6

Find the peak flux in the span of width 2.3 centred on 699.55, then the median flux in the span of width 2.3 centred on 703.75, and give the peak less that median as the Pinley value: 0.33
